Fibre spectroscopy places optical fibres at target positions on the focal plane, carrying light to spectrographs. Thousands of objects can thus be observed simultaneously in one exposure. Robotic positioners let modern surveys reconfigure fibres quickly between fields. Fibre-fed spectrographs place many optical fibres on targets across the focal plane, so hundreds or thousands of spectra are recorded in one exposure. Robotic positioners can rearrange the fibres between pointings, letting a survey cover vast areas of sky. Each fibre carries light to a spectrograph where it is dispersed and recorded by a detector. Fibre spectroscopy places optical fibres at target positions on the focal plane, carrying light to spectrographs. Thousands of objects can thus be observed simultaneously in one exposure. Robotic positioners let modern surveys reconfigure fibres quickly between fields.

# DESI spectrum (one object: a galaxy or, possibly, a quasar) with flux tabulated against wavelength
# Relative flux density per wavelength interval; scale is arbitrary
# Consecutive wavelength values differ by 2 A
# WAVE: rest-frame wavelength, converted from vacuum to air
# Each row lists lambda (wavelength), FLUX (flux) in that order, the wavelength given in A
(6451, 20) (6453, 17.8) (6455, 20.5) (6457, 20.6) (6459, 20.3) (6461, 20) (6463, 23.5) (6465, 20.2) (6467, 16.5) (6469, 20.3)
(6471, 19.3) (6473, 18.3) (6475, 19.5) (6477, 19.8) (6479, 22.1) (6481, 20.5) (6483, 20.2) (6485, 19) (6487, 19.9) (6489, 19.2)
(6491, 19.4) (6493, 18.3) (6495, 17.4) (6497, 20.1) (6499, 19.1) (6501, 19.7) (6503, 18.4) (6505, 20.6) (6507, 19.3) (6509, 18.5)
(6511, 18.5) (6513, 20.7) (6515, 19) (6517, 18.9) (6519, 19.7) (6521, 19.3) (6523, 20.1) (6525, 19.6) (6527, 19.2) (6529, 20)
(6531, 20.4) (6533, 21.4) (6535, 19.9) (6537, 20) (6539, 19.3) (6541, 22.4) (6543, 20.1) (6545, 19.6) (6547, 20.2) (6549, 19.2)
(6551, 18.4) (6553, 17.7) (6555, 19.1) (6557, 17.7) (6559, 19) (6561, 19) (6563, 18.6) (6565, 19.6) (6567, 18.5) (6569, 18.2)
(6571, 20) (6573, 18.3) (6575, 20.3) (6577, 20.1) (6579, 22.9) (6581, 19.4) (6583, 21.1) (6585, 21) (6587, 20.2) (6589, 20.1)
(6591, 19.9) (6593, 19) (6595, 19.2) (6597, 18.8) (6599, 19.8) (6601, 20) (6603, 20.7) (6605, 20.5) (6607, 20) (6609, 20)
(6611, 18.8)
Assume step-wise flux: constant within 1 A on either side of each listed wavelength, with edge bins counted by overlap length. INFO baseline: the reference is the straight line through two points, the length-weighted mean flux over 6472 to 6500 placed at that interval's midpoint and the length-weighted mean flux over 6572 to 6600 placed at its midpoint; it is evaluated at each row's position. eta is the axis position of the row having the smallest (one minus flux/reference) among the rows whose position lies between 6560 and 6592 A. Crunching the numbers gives 6579 A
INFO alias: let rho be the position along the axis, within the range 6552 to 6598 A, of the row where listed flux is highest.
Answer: 6579 A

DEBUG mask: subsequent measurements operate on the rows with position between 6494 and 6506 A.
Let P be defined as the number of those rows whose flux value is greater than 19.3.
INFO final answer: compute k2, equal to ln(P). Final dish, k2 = 1.1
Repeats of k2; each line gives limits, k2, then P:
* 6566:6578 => 1.1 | 3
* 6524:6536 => 1.6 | 5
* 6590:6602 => 1.1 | 3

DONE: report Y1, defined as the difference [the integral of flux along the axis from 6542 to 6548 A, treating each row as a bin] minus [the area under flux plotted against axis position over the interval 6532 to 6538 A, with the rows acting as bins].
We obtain -3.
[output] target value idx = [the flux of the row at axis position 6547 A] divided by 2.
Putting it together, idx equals 10.1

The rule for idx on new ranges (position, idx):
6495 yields 8.7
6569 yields 9.1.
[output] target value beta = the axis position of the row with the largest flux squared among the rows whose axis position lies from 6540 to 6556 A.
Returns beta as 6541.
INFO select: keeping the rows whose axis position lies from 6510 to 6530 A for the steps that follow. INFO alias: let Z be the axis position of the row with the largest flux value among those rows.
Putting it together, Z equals 6513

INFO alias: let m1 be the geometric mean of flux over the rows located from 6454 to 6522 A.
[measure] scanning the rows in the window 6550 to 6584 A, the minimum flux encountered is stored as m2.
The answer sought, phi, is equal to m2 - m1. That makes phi -1.9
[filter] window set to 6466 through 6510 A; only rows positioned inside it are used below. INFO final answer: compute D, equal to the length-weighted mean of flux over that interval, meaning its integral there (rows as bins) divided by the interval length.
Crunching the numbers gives 19.3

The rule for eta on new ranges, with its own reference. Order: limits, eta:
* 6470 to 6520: 6479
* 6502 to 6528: 6513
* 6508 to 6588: 6579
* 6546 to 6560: 6547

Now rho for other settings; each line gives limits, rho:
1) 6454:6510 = 6463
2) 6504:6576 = 6541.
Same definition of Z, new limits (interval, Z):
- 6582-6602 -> 6583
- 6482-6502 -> 6483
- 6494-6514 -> 6513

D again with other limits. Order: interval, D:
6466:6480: 19.4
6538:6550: 20.1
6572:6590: 20.4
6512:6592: 19.7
